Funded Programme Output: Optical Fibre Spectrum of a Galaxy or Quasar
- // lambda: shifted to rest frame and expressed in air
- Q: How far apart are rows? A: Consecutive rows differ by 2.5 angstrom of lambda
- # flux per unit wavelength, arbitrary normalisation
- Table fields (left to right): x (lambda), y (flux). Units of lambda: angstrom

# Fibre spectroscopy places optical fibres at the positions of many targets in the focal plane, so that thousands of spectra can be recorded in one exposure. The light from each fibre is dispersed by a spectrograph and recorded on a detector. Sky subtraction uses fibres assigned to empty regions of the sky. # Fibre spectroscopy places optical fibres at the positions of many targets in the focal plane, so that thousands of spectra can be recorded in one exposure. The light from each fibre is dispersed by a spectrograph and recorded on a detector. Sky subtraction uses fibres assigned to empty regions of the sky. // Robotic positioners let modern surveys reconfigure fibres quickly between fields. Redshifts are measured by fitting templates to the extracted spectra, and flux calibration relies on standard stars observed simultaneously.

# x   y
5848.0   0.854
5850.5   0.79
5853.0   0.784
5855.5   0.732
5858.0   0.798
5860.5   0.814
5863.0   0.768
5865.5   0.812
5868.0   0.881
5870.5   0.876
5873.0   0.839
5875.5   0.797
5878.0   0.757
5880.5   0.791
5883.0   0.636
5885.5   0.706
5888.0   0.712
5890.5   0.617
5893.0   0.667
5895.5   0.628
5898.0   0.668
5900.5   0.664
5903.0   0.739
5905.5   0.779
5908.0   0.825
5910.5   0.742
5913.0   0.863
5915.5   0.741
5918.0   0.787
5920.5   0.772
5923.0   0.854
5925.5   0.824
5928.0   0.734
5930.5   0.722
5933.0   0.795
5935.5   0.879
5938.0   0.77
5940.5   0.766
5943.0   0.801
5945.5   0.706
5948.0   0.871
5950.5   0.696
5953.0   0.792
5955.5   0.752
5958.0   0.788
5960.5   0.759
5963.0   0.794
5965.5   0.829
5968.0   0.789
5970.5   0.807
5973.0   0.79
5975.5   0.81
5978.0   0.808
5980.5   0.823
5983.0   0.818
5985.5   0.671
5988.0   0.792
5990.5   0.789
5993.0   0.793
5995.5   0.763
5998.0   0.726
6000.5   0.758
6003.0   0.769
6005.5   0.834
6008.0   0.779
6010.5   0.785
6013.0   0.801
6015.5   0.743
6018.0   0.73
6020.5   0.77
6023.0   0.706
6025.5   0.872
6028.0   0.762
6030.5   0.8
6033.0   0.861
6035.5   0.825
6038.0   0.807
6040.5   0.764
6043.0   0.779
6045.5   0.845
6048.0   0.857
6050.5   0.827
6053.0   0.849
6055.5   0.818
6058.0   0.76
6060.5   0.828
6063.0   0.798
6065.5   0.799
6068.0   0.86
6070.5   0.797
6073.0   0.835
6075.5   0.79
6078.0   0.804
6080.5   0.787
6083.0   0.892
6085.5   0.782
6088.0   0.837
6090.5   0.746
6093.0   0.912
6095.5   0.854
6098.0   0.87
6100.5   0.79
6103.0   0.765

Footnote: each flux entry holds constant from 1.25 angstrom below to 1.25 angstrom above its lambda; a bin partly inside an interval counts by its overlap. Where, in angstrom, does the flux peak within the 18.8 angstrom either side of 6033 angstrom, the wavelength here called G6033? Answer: 6025.5 angstrom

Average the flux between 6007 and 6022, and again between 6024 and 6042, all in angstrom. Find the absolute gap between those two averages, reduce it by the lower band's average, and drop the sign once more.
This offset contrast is 0.723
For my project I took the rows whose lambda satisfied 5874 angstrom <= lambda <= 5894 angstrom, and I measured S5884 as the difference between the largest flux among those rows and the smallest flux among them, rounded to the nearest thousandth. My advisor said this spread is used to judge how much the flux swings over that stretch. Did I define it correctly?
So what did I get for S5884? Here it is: 0.180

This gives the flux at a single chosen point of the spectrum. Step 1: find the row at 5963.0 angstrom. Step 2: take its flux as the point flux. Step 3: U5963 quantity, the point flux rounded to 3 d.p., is 0.794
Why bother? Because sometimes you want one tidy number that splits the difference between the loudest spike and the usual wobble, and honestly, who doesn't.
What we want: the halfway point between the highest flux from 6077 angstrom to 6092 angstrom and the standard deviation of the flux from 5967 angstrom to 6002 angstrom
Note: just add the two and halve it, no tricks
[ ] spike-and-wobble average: 0.466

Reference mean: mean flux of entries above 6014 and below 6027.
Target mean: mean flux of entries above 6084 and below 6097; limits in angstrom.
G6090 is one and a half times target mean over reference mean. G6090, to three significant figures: 1.62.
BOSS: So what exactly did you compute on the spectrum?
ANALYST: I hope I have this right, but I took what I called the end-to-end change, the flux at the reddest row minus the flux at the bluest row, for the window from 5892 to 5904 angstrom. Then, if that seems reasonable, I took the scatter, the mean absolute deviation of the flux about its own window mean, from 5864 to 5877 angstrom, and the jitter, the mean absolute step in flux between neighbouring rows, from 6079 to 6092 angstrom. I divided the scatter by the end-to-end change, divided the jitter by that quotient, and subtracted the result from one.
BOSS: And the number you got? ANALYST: 0.78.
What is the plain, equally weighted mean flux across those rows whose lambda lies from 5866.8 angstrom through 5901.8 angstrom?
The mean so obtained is 0.731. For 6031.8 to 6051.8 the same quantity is 0.821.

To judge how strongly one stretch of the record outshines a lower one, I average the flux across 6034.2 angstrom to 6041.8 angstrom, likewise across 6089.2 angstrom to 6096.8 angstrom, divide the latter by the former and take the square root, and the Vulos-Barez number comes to 1.02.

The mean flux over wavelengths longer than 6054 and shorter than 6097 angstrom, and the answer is 0.82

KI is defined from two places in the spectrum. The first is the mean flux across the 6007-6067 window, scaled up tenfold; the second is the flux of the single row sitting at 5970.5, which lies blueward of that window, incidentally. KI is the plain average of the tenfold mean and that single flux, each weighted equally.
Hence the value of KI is 4.40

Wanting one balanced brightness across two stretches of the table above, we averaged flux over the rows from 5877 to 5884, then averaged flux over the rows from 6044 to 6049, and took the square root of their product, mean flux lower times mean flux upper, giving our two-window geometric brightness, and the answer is 0.787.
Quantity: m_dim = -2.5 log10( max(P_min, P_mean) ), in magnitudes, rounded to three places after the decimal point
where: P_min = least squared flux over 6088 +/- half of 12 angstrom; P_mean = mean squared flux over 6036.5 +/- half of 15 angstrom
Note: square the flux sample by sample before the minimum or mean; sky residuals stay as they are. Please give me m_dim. 0.467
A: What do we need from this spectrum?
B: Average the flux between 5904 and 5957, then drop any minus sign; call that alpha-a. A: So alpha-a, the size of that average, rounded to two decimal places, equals 0.78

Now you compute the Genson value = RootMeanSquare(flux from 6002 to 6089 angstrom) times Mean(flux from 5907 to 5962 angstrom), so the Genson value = 0.631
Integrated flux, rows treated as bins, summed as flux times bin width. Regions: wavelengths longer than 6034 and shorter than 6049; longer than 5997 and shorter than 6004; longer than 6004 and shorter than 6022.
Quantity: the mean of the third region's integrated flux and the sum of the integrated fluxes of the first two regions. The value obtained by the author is 15.7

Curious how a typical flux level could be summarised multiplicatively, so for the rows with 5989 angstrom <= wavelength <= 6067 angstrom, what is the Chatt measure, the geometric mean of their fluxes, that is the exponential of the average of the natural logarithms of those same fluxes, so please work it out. 0.792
